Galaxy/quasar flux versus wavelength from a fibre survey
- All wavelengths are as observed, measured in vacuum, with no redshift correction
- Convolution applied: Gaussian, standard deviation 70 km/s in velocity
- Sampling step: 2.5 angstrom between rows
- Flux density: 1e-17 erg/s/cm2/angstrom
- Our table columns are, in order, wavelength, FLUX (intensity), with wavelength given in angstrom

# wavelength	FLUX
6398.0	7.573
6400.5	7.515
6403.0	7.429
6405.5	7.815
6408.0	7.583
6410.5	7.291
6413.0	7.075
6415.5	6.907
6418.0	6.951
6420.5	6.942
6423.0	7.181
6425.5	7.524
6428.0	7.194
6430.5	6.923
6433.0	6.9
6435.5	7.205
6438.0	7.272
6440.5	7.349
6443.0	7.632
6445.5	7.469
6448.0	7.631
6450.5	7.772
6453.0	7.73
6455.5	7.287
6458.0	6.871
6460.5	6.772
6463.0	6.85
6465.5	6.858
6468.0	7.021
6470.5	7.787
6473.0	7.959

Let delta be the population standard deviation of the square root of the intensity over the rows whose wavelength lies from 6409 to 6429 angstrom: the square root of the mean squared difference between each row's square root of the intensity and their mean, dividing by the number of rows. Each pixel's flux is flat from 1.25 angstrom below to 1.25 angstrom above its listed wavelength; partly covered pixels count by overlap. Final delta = 0.037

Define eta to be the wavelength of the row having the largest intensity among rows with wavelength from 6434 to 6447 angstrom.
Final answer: 6443.0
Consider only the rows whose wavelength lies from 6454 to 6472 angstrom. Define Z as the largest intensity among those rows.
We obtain 7.787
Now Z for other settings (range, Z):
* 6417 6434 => 7.524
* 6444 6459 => 7.772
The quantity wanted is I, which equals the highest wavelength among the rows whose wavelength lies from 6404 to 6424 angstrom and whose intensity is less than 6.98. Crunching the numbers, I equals 6420.5 angstrom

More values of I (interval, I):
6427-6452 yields 6433.0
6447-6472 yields 6465.5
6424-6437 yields 6433.0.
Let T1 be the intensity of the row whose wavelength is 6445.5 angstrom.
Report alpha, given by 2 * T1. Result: 14.9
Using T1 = 7.469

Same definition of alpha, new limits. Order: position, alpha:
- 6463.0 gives 13.7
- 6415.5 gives 13.8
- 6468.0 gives 14.0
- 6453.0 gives 15.5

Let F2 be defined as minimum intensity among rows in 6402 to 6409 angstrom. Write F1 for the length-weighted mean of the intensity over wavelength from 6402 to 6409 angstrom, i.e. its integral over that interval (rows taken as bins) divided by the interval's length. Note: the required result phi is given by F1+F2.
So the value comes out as 15.0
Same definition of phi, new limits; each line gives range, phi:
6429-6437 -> 13.9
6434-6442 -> 14.5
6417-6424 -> 14.0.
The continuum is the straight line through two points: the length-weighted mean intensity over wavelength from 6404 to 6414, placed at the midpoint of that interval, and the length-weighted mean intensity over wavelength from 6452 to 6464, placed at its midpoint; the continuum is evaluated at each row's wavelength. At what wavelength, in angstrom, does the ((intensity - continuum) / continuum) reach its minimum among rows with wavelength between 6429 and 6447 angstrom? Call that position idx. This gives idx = 6433.0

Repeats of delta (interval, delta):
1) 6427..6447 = 0.044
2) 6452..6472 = 0.071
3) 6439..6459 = 0.051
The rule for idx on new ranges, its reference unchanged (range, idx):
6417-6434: 6418.0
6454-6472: 6460.5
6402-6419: 6415.5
